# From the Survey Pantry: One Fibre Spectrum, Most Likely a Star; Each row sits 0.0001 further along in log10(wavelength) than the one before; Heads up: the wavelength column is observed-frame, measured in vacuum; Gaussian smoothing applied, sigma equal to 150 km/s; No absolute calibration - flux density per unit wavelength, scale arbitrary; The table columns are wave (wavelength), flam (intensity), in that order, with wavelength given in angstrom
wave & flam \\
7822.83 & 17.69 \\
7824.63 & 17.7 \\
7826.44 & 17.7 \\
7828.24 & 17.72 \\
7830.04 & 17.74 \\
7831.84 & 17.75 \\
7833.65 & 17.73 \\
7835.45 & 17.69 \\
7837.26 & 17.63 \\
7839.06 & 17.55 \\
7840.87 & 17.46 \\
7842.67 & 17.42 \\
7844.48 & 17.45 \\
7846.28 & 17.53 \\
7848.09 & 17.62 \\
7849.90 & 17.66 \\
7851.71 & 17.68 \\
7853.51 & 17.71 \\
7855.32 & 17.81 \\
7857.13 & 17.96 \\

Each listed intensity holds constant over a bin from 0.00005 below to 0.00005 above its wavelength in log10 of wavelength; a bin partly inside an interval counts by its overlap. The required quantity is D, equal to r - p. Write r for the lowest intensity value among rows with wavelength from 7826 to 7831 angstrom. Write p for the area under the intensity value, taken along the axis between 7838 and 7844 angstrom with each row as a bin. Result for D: -87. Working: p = 105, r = 17.7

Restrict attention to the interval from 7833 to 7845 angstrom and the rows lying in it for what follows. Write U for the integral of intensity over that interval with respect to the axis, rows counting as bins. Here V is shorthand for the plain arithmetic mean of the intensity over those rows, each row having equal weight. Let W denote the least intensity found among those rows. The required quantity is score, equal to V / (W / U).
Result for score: 212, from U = 211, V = 17.6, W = 17.42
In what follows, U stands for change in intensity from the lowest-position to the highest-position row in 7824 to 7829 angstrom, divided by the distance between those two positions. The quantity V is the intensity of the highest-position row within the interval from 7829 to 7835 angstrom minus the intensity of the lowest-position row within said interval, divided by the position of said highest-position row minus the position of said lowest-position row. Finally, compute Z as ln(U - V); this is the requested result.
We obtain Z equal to -4.79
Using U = 0.006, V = -0.003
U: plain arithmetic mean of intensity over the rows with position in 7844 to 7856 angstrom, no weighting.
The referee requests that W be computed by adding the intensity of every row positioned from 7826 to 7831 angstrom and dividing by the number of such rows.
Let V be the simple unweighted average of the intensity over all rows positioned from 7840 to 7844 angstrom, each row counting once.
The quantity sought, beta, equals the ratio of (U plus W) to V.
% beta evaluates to 2.03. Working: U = 17.6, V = 17.4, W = 17.7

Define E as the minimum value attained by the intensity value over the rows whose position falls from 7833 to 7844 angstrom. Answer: 17.42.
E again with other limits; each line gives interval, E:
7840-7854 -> 17.42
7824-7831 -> 17.7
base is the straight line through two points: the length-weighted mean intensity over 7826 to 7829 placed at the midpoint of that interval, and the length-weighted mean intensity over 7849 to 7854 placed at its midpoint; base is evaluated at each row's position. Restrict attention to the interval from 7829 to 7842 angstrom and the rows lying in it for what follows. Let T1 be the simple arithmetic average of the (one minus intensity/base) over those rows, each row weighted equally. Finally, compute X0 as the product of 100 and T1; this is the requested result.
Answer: 0.38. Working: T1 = 0.004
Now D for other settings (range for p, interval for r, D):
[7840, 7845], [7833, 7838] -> -70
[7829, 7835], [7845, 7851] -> -89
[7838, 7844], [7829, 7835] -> -87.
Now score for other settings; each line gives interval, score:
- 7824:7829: 88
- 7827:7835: 142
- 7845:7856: 196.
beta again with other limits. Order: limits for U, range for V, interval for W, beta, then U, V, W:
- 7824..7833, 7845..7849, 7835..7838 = 2.01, 17.7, 17.6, 17.7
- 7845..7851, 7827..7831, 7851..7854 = 1.99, 17.6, 17.7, 17.7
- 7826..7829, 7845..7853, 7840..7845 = 1.99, 17.7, 17.6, 17.4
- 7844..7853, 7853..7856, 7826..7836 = 1.99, 17.6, 17.8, 17.7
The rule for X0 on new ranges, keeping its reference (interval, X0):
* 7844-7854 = 0.54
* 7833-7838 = 0.19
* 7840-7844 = 1.53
